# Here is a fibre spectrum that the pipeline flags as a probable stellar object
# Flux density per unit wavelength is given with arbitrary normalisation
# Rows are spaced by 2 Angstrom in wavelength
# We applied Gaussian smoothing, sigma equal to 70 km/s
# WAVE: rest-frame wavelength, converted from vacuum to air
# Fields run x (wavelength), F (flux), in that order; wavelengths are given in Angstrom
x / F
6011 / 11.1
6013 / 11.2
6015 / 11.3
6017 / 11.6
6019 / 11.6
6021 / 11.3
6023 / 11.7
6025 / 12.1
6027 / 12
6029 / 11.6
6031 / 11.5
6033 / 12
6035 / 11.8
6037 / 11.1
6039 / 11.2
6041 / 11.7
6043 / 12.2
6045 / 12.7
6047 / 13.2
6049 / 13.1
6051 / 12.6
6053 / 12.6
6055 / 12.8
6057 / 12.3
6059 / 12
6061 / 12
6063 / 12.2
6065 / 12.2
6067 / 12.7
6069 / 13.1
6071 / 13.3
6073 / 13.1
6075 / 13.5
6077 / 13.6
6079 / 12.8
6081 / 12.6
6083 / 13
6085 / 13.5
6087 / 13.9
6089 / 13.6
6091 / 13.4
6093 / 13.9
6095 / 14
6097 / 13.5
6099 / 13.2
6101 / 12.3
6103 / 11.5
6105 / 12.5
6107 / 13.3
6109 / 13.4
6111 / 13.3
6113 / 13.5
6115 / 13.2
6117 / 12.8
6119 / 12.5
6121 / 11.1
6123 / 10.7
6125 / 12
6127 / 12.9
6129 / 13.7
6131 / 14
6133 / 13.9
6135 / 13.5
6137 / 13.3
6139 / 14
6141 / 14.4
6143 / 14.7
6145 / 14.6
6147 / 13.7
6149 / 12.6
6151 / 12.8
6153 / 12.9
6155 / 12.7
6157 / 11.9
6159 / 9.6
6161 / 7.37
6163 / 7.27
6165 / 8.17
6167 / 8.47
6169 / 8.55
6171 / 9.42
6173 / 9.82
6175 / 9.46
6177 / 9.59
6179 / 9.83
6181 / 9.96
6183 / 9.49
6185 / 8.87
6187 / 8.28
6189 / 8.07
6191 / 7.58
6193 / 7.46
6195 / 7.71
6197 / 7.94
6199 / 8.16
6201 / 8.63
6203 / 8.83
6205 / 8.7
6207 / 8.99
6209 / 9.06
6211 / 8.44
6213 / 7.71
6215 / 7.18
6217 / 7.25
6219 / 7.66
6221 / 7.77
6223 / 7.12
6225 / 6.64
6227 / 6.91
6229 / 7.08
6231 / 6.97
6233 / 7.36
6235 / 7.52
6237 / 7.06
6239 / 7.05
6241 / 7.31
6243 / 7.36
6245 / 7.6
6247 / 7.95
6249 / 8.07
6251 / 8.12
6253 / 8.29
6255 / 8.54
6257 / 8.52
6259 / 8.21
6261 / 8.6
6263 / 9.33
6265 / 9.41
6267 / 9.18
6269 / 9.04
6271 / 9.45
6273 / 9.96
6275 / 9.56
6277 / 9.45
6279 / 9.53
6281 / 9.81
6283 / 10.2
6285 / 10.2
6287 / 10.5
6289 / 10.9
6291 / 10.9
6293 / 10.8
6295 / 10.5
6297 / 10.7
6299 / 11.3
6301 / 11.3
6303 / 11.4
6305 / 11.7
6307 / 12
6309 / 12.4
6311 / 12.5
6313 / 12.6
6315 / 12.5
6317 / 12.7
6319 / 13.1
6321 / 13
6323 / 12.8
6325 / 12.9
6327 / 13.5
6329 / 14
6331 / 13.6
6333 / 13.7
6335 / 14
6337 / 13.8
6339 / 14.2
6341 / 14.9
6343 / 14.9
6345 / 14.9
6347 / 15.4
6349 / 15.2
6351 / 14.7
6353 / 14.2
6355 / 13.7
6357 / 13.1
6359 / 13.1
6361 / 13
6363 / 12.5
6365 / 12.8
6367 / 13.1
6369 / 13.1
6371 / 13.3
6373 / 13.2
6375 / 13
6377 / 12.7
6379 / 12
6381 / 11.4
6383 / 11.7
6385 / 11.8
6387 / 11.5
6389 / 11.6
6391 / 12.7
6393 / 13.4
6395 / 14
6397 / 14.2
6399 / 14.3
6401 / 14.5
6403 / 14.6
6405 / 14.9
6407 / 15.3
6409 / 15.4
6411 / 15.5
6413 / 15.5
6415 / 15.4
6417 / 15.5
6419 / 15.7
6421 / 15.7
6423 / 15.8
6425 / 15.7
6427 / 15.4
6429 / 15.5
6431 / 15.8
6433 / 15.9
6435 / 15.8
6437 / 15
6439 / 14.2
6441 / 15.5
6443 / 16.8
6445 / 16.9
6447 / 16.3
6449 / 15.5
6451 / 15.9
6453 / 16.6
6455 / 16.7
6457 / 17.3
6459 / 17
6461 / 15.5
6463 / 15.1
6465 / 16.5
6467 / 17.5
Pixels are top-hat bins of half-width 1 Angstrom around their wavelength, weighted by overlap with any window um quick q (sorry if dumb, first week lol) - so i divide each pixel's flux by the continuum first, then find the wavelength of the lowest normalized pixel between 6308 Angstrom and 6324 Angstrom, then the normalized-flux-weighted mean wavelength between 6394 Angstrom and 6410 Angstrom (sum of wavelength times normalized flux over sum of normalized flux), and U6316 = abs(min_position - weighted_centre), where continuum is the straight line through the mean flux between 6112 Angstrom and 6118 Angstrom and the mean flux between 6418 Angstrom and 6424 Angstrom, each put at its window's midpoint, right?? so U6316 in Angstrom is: 93.1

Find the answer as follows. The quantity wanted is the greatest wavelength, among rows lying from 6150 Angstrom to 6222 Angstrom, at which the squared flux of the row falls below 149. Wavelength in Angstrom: 6221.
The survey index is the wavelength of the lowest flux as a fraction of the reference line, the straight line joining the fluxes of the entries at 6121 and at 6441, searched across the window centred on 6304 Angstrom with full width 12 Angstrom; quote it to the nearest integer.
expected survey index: 6301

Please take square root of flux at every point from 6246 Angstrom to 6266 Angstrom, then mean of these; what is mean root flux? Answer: 2.9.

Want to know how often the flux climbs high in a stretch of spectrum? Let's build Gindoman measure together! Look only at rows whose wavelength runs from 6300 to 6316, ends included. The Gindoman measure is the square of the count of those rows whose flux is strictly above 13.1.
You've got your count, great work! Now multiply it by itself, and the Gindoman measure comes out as 0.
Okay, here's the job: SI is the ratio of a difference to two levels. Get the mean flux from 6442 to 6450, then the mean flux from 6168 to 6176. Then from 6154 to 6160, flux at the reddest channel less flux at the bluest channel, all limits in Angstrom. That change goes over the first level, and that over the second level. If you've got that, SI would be -0.020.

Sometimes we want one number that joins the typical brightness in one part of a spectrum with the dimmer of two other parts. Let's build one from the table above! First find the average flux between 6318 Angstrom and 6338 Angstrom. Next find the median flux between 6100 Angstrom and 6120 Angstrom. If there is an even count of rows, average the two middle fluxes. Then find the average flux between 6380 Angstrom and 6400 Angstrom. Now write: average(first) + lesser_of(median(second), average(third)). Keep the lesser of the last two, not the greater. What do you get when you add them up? 26.1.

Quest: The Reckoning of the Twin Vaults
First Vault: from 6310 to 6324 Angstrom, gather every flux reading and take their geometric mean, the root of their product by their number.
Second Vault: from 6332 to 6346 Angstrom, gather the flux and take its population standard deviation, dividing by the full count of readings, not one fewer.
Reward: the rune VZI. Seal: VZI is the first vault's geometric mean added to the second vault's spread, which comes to 13.2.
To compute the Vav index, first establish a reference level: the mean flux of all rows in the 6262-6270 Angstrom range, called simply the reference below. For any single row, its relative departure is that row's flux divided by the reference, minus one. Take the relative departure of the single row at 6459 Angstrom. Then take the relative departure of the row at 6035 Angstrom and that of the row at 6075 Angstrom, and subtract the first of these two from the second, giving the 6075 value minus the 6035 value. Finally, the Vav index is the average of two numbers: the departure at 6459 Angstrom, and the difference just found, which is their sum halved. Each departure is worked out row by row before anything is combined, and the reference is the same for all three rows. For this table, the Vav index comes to 0.51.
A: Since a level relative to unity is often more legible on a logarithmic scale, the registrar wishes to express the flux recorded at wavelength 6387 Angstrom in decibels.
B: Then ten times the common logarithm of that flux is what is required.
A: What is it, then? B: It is 10.6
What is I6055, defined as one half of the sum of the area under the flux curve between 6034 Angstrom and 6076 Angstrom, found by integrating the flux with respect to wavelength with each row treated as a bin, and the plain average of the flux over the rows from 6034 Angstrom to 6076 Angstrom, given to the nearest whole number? 268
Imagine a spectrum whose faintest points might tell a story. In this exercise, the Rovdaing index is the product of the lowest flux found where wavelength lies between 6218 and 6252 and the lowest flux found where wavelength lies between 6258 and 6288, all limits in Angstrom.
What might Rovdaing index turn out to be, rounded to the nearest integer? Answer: 55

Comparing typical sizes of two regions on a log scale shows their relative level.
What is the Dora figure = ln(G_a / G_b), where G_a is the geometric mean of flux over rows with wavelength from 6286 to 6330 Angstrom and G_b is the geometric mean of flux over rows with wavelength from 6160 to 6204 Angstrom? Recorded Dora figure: 0.3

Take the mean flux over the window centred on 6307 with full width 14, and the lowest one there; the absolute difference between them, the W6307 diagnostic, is 0.69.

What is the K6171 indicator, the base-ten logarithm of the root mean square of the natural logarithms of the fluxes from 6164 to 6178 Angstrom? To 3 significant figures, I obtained 0.343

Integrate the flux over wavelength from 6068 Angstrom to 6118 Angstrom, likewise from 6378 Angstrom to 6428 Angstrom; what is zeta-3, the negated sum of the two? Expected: -1367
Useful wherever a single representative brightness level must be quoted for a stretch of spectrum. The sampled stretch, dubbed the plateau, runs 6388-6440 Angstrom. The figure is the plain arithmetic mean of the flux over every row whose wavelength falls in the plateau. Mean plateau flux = 15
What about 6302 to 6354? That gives 13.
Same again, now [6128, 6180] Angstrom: 12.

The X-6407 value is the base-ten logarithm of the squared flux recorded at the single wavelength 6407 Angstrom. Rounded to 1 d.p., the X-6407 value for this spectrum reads 2.4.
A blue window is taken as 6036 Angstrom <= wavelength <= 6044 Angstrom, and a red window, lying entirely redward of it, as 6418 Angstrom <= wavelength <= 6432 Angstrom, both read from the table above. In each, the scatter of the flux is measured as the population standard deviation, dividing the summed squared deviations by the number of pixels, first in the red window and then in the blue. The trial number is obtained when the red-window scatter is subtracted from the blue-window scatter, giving 0.30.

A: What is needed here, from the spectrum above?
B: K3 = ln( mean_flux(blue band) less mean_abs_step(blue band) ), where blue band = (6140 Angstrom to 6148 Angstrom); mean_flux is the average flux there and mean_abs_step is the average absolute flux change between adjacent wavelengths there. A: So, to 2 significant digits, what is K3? 2.6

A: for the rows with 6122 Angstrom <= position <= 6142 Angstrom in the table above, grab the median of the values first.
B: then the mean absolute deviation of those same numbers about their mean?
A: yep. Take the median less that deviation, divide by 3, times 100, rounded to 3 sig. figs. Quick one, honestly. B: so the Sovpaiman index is 426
